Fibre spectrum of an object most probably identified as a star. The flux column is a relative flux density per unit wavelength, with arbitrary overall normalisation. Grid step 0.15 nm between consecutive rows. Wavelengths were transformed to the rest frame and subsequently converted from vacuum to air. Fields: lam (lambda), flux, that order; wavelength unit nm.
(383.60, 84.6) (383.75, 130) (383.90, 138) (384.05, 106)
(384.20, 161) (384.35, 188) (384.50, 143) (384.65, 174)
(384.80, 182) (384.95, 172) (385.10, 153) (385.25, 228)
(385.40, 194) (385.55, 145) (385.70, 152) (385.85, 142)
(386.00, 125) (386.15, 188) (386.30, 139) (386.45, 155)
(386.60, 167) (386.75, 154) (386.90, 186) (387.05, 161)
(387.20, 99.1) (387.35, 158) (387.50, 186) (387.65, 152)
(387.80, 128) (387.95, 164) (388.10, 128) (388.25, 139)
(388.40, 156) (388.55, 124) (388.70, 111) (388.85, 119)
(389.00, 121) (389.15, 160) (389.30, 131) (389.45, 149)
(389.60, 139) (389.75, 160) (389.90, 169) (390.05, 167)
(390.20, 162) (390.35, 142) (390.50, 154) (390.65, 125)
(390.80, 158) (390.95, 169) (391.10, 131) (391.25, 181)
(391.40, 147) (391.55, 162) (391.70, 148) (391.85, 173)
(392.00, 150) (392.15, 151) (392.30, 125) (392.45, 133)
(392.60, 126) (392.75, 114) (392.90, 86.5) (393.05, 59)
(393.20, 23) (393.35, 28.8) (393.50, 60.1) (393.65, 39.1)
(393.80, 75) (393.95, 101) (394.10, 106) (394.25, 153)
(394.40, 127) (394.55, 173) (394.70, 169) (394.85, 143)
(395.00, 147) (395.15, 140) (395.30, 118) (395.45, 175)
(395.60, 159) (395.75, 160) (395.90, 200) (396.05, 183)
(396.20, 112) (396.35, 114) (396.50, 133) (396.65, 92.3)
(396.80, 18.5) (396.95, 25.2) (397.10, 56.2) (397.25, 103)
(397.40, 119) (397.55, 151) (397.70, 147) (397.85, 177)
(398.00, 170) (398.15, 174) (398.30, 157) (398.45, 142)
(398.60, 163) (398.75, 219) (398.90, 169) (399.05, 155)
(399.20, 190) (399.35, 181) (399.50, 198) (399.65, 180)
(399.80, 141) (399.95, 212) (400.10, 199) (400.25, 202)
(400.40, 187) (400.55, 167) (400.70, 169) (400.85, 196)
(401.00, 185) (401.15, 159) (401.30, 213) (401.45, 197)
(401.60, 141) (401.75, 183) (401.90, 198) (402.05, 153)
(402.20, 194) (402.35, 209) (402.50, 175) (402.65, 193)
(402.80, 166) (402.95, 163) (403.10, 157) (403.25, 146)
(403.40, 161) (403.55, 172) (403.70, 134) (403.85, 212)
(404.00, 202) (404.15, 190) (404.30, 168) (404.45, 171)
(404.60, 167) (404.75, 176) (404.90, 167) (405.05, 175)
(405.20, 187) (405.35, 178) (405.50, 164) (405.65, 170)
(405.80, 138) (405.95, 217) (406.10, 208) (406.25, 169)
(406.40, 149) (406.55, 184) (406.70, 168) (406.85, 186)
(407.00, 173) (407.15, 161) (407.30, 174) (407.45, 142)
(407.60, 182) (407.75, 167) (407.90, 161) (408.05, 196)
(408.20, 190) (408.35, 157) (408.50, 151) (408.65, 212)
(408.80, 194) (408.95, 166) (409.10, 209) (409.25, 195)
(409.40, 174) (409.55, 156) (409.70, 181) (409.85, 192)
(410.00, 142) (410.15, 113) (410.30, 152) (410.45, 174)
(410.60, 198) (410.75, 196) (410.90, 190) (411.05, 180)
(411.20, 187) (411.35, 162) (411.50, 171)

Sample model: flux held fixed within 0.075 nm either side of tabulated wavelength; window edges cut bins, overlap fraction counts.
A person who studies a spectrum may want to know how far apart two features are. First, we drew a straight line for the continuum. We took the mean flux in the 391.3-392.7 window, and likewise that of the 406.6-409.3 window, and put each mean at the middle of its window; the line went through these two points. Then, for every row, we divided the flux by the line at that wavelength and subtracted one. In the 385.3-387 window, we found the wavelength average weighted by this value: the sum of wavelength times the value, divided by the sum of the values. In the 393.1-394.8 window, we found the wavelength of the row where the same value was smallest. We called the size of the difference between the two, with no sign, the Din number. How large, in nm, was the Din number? 7.03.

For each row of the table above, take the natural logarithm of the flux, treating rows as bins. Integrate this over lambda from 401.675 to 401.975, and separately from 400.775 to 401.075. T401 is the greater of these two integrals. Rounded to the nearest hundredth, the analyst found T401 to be 1.57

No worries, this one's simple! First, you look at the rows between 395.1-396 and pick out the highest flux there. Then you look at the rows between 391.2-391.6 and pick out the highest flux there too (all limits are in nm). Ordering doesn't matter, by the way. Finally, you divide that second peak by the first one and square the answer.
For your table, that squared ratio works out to 0.82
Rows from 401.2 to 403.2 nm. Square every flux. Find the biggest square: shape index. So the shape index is 45369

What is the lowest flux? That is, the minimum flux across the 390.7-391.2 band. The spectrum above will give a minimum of 131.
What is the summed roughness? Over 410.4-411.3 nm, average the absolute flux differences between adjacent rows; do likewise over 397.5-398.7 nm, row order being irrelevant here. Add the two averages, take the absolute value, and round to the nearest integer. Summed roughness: 24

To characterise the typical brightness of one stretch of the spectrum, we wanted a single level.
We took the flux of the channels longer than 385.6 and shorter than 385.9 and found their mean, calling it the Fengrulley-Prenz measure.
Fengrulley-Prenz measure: 147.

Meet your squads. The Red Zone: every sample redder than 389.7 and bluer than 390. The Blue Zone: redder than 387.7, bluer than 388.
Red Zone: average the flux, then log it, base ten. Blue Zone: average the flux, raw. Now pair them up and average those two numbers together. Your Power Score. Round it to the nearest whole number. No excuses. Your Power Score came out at 74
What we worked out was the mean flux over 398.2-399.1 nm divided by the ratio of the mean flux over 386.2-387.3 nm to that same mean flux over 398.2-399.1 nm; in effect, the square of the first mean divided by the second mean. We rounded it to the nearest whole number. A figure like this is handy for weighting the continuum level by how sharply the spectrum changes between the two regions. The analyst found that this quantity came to 185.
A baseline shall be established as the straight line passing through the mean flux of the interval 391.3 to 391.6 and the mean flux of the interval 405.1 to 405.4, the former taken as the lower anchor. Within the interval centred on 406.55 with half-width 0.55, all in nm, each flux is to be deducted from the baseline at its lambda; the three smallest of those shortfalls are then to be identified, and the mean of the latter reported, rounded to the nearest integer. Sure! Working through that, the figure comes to -8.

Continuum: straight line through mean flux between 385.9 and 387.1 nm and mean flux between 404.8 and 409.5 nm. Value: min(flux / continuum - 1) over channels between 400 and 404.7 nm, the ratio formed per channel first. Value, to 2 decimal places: -0.23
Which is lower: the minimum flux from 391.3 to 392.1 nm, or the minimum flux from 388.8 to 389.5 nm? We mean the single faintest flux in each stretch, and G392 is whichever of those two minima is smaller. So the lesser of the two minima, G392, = 119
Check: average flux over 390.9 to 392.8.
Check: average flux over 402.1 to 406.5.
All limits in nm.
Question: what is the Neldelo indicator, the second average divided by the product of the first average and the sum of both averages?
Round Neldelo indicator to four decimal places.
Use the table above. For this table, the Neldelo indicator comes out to 0.0037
